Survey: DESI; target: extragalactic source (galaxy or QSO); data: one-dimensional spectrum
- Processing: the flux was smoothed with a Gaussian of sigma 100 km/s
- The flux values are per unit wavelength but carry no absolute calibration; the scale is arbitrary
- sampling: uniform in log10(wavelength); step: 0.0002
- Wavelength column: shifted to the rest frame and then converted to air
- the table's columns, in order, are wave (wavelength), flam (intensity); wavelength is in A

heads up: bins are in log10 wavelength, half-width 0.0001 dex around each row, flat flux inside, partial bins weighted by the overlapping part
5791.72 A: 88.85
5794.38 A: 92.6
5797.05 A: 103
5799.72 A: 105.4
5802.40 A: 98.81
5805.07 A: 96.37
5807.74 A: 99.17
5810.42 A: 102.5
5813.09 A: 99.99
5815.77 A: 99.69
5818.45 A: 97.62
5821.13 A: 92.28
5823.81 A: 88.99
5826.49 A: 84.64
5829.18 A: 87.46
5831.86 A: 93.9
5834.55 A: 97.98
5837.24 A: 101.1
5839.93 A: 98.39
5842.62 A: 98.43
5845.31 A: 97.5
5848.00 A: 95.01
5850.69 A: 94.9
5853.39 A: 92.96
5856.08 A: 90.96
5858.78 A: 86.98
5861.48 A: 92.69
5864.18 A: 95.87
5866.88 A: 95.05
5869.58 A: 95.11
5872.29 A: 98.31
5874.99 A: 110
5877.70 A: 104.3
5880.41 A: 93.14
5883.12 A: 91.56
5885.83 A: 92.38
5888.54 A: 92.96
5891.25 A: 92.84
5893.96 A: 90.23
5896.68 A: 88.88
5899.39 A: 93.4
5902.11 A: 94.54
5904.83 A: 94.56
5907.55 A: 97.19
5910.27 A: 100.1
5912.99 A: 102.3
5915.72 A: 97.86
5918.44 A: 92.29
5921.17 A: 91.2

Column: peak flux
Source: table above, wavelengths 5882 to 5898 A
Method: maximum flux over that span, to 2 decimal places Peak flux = 92.96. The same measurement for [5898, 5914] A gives 102.30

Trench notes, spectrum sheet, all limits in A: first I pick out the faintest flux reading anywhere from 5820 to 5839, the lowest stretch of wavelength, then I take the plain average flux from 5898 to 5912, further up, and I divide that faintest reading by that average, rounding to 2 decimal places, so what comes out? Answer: 0.88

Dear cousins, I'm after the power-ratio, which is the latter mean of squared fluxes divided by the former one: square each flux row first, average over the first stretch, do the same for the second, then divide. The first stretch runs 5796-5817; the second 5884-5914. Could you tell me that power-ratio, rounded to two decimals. 0.88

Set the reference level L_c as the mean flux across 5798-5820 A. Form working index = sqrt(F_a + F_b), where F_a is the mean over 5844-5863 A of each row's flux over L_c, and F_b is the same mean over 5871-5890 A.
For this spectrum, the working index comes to 1.381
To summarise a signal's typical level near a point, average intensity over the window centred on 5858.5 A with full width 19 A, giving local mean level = 92.8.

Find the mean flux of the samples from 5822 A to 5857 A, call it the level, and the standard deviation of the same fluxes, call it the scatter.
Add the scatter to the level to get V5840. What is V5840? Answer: 99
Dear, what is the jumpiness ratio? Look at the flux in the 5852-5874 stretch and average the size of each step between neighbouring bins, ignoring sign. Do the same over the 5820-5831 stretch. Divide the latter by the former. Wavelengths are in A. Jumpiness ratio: 1.3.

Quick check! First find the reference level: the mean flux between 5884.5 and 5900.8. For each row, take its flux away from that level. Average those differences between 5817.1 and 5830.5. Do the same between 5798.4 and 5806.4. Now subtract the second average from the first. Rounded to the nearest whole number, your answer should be 10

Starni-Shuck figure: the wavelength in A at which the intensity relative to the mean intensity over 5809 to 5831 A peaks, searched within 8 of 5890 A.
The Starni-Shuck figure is 5888.54 A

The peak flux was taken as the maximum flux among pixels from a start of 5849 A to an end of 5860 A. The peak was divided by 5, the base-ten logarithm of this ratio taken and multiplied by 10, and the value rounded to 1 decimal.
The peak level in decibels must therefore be 12.8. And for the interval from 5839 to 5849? 12.9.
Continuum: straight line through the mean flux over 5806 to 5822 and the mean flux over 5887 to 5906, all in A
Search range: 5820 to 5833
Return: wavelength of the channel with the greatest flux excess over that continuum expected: 5831.86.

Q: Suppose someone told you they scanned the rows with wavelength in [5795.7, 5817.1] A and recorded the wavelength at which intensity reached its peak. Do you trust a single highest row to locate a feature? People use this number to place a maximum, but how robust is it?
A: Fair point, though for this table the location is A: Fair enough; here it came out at 5799.72 A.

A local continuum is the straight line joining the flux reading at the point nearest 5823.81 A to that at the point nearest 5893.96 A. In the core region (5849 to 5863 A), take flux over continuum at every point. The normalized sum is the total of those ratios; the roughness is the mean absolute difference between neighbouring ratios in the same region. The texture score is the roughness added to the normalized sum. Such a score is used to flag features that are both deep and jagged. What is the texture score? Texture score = 5.16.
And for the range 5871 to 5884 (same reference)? 5.61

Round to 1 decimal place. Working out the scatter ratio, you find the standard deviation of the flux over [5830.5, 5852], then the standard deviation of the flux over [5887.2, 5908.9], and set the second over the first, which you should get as 1.1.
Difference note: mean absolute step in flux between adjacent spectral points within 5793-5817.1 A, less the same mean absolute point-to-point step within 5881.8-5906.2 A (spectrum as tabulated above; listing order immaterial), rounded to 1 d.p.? 2.5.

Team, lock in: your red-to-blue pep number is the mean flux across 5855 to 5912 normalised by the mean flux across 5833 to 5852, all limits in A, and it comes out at 0.97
